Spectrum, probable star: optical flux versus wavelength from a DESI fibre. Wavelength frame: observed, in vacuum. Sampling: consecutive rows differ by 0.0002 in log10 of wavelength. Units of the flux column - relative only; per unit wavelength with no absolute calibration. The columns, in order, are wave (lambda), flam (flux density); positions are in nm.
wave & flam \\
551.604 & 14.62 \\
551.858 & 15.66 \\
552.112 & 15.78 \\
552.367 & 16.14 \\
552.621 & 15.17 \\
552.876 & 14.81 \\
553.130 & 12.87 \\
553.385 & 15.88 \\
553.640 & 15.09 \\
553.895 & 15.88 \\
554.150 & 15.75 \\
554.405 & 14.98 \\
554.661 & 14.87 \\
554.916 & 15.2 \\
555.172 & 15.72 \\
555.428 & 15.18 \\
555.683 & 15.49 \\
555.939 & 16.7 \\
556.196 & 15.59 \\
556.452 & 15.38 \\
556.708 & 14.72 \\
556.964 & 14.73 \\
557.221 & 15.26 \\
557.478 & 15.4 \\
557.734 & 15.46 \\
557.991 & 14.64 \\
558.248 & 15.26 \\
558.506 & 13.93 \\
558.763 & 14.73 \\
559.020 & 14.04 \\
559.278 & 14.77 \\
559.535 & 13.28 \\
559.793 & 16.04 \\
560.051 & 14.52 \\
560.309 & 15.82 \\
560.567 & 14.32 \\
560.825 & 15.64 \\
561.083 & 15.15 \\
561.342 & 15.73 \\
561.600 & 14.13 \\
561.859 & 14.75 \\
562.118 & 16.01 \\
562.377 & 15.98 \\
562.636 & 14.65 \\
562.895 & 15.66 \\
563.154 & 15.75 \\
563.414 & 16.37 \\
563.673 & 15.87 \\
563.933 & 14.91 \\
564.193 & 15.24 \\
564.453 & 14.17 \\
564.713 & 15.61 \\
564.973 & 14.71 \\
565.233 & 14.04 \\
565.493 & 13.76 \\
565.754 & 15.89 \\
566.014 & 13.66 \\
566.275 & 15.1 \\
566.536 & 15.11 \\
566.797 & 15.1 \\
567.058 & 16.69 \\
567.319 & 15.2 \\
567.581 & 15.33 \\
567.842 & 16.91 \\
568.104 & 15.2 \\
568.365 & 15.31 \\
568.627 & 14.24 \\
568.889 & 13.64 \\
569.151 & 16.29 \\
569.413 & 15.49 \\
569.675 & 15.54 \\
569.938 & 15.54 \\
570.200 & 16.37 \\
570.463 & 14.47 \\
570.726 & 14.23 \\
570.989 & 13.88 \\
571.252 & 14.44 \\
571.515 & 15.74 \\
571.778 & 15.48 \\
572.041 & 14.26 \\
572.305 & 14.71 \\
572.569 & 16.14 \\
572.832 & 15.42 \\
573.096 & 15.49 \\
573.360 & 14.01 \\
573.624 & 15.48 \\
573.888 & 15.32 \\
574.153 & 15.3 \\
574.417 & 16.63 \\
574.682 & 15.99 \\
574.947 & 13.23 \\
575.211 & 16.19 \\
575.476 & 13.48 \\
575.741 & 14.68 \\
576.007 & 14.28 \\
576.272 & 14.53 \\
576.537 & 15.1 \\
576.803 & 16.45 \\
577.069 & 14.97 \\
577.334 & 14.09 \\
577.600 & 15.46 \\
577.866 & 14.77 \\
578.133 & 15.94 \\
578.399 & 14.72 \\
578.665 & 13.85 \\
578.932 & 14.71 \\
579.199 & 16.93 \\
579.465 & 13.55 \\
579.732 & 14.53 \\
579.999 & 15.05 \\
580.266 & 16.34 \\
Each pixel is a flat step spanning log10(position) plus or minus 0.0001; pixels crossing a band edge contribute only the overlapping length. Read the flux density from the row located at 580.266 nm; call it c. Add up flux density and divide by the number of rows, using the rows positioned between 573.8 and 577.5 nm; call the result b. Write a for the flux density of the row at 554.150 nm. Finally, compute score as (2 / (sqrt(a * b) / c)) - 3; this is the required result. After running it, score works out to -0.88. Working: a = 15.75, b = 15.0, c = 16.34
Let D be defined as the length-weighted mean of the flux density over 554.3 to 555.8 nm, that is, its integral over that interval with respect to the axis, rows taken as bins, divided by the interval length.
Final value 15.24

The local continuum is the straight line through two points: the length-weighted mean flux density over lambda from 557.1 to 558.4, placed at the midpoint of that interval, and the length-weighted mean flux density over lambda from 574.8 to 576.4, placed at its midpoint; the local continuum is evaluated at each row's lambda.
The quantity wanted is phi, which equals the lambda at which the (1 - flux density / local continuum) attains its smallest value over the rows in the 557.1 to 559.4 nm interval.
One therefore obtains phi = 557.734 nm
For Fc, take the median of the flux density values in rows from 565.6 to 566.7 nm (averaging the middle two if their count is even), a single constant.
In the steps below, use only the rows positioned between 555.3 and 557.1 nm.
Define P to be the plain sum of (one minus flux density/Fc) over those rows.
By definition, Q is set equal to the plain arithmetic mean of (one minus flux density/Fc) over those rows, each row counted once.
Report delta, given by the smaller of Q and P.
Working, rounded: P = -0.14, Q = -0.019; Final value -0.14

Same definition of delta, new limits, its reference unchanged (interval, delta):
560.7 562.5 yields -0.11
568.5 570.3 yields -0.09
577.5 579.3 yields -0.04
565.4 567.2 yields 0.00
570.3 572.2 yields 0.03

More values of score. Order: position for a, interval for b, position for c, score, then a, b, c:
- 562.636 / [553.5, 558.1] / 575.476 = -1.20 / 14.65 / 15.3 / 13.48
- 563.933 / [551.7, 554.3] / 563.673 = -0.90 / 14.91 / 15.3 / 15.87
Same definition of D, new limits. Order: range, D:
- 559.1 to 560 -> 14.64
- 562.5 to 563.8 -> 15.67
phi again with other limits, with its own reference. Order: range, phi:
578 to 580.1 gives 579.199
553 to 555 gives 553.895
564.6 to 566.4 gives 565.754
